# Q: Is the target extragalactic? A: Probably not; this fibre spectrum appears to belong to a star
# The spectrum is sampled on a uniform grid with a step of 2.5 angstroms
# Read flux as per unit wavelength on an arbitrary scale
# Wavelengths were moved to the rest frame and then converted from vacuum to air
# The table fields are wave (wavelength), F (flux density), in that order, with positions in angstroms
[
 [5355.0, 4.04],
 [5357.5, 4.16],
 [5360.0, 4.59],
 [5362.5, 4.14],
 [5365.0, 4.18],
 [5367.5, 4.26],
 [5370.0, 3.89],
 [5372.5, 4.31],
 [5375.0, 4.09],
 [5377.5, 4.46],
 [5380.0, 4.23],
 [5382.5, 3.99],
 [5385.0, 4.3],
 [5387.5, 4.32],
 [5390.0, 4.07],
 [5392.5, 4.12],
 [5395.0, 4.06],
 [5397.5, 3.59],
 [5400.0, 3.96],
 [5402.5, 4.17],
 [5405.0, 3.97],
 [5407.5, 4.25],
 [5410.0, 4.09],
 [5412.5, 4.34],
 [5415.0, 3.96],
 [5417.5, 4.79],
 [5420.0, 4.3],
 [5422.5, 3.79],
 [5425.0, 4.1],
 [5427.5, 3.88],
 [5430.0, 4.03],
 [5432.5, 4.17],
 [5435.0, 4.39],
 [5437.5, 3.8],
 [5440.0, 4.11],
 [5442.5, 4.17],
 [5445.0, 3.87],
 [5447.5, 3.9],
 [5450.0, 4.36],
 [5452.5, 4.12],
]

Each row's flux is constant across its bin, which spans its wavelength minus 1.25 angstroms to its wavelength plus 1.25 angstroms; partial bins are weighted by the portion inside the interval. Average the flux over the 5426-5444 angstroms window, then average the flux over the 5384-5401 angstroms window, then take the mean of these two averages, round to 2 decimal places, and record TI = 4.07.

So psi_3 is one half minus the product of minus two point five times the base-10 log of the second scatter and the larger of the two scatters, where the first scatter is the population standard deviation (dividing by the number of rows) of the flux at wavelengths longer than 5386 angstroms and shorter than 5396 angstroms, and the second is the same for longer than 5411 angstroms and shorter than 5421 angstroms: 0.11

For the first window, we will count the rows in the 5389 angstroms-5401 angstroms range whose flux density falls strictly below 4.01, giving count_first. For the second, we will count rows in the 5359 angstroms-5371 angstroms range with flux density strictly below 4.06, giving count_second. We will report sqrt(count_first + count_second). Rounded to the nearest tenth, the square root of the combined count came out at 1.7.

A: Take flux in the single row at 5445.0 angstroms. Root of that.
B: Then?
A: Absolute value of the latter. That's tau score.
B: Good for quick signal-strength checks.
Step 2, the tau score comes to 1.97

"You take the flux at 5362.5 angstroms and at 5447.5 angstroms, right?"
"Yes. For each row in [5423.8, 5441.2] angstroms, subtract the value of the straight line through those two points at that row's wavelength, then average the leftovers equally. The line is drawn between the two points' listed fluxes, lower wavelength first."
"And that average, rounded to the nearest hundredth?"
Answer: 0.13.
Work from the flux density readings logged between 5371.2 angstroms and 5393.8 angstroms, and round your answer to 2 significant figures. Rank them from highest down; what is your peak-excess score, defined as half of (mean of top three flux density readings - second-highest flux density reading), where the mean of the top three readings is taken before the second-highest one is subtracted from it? 0.022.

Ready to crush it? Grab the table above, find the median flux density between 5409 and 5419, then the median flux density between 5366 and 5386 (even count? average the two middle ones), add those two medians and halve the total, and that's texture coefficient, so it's 4.23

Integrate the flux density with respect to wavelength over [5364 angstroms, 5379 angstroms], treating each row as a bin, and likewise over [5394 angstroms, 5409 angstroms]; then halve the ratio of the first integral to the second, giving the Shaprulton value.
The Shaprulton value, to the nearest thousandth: 0.525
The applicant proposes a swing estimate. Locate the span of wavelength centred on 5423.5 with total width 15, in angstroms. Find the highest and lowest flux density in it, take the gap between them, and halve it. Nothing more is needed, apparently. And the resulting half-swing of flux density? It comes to 0.50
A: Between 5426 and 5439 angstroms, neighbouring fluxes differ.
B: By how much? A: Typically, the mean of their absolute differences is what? 0.275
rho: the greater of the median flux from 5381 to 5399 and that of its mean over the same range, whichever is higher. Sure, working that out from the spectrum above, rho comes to 4.07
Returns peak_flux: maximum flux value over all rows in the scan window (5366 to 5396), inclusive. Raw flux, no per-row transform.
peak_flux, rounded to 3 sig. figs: 4.46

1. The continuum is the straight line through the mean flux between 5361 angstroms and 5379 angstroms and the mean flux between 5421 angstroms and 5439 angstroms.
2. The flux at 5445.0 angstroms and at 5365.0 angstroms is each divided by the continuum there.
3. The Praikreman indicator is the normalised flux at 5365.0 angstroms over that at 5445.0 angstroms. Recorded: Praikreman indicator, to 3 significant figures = 1.02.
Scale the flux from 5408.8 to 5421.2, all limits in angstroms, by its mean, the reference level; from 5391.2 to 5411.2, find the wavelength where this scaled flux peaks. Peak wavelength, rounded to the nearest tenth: 5407.5 angstroms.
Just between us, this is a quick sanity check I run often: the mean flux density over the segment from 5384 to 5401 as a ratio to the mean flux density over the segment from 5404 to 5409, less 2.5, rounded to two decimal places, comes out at -1.51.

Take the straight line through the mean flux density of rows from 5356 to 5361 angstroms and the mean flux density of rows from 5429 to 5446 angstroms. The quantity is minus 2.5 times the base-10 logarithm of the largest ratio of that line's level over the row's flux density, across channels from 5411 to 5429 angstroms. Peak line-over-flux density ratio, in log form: -0.094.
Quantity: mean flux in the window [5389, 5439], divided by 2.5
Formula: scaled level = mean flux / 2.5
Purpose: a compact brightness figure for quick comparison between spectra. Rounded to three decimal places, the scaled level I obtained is 1.637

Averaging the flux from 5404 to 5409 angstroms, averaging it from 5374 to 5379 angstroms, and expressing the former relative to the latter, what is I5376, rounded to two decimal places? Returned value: 0.96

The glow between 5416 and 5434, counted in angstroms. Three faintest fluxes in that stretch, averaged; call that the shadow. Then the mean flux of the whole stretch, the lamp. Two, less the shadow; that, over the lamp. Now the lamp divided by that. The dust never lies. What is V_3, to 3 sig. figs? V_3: -9.07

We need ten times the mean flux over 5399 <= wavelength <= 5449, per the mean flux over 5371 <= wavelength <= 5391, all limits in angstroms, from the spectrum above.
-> 9.7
